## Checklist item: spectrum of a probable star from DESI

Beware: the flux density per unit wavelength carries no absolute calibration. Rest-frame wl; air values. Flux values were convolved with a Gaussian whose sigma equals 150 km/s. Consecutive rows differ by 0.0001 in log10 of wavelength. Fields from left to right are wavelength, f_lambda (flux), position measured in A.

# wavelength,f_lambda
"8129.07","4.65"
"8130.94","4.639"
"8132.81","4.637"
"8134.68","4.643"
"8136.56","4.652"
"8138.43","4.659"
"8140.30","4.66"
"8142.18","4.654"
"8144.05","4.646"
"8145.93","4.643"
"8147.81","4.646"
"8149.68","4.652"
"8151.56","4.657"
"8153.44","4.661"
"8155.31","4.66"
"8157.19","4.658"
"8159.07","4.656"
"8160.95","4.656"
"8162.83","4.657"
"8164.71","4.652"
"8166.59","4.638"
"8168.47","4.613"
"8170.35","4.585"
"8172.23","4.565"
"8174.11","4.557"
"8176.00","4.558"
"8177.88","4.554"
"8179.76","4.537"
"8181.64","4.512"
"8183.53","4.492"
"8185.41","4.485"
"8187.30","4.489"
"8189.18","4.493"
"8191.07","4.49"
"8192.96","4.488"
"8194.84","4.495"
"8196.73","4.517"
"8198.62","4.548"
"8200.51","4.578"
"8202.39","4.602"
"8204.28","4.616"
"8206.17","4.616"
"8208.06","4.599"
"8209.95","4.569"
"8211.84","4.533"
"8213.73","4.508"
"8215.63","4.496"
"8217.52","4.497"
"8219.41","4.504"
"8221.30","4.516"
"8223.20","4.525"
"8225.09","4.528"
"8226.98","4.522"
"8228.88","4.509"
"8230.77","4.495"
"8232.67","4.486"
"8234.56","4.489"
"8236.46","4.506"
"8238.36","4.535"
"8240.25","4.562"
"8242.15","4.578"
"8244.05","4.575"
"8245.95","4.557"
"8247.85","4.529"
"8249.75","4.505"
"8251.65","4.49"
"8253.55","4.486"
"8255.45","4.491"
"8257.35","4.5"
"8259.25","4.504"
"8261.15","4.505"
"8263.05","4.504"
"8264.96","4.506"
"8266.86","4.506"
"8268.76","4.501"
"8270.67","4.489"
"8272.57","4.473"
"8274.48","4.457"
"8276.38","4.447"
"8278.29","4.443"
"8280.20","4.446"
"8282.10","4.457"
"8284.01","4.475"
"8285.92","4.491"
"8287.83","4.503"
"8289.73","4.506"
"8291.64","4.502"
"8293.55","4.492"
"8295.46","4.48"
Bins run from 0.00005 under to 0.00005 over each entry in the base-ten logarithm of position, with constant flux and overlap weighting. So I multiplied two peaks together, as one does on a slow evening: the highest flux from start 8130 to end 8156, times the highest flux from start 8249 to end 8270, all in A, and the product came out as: 21.00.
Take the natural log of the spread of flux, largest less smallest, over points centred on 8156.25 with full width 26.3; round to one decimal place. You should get -3.0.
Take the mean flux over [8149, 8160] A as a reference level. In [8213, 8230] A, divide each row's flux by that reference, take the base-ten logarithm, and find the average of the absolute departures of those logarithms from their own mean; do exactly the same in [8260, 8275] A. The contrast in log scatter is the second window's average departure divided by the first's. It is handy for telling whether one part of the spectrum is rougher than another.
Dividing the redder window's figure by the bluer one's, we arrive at 1.50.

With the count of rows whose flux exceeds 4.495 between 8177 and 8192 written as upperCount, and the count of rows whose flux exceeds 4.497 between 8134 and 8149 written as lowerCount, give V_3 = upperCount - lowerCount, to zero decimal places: -5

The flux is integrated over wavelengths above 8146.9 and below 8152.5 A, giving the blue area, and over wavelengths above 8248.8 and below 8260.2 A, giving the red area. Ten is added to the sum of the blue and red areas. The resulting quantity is 87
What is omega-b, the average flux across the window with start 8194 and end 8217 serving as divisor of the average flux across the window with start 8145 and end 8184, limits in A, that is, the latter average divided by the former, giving 1.01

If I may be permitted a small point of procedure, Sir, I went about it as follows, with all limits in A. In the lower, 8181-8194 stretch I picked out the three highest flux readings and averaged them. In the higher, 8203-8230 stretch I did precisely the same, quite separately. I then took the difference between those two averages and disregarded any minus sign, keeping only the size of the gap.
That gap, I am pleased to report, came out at 0.11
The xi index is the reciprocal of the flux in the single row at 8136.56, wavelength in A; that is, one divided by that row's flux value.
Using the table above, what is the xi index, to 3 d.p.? 0.215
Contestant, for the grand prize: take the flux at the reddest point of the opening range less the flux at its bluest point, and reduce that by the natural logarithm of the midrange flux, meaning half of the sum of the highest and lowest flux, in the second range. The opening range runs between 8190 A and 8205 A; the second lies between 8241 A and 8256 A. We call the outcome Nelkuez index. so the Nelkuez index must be -1.39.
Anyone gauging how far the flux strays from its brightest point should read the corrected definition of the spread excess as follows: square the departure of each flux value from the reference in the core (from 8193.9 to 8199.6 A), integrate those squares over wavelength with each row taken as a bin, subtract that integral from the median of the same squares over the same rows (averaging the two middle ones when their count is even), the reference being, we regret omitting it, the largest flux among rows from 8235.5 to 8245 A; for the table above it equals -0.0180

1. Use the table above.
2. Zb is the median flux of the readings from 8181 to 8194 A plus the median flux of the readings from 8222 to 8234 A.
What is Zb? 9.01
